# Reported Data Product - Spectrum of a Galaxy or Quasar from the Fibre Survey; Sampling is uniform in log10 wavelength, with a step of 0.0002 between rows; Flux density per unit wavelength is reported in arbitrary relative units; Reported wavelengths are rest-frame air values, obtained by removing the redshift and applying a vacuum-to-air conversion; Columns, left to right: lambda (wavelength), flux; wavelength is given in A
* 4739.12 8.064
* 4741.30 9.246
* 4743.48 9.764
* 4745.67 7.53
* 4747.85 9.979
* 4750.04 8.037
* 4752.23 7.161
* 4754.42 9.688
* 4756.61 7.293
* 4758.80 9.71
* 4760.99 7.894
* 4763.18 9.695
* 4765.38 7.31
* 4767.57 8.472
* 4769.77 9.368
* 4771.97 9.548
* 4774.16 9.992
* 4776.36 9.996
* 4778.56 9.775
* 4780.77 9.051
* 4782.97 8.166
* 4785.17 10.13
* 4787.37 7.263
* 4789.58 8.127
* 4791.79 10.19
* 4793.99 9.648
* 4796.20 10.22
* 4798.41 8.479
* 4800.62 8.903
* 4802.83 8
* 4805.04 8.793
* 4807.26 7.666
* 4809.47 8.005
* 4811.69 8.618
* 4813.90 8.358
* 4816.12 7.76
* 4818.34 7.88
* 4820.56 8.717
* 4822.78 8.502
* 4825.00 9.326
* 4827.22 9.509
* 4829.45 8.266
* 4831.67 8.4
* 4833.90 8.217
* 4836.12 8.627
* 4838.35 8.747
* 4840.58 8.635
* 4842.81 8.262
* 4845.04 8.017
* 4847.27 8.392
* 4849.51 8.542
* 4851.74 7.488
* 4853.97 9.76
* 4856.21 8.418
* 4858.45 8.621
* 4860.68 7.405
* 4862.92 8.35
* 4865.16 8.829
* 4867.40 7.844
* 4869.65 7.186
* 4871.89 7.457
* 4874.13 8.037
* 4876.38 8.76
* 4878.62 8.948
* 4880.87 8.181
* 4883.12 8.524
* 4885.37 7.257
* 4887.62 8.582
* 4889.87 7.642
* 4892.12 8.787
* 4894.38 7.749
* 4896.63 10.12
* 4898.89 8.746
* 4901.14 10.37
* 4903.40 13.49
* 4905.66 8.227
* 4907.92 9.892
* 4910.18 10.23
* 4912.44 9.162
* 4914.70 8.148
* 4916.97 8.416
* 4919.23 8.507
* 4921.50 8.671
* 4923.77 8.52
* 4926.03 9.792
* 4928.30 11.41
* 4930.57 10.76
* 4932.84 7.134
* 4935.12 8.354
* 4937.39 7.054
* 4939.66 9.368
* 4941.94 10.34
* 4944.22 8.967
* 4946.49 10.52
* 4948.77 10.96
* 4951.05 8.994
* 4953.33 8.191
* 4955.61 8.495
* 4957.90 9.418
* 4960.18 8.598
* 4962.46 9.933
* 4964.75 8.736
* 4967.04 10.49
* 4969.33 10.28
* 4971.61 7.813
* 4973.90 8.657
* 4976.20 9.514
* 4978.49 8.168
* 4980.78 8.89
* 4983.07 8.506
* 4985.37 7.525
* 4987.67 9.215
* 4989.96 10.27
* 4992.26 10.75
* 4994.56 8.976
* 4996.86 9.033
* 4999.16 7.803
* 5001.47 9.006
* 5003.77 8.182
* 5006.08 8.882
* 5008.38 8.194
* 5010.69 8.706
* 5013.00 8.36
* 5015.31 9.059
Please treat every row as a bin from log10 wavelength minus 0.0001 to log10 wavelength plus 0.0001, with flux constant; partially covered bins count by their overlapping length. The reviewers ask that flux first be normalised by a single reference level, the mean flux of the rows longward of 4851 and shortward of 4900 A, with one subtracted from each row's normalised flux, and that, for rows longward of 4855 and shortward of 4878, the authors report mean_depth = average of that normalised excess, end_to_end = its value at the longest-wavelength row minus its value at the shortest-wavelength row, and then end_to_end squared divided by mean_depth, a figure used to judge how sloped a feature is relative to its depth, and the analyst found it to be -0.07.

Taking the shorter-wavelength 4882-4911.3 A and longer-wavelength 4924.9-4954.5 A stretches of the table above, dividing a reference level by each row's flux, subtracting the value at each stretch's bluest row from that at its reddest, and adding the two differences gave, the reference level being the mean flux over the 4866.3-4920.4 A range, 0.00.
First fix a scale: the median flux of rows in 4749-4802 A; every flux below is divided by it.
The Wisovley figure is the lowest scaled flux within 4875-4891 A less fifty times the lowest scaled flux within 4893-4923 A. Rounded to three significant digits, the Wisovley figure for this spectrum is -41.3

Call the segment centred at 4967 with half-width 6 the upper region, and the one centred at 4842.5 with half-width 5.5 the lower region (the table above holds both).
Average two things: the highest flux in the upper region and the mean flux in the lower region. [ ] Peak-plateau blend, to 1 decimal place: 9.5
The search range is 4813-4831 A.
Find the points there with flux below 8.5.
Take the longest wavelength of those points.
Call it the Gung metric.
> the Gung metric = 4829.45 A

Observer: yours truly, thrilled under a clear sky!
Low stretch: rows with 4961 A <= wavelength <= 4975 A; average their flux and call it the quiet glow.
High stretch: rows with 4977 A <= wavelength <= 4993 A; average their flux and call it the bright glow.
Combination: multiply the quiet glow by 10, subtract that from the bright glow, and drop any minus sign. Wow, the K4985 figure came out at 84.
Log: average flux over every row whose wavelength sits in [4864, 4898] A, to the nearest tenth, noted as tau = 8.3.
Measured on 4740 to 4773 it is 8.7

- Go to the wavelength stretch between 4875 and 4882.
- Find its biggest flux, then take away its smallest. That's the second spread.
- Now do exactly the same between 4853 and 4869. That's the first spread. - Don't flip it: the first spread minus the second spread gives 1.6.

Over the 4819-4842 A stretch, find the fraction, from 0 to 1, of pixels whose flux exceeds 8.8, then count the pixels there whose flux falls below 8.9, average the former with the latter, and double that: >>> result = 8.2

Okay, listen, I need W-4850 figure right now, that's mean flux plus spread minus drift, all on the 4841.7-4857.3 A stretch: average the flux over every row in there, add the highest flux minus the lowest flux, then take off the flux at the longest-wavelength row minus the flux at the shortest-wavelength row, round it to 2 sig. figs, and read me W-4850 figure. 11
